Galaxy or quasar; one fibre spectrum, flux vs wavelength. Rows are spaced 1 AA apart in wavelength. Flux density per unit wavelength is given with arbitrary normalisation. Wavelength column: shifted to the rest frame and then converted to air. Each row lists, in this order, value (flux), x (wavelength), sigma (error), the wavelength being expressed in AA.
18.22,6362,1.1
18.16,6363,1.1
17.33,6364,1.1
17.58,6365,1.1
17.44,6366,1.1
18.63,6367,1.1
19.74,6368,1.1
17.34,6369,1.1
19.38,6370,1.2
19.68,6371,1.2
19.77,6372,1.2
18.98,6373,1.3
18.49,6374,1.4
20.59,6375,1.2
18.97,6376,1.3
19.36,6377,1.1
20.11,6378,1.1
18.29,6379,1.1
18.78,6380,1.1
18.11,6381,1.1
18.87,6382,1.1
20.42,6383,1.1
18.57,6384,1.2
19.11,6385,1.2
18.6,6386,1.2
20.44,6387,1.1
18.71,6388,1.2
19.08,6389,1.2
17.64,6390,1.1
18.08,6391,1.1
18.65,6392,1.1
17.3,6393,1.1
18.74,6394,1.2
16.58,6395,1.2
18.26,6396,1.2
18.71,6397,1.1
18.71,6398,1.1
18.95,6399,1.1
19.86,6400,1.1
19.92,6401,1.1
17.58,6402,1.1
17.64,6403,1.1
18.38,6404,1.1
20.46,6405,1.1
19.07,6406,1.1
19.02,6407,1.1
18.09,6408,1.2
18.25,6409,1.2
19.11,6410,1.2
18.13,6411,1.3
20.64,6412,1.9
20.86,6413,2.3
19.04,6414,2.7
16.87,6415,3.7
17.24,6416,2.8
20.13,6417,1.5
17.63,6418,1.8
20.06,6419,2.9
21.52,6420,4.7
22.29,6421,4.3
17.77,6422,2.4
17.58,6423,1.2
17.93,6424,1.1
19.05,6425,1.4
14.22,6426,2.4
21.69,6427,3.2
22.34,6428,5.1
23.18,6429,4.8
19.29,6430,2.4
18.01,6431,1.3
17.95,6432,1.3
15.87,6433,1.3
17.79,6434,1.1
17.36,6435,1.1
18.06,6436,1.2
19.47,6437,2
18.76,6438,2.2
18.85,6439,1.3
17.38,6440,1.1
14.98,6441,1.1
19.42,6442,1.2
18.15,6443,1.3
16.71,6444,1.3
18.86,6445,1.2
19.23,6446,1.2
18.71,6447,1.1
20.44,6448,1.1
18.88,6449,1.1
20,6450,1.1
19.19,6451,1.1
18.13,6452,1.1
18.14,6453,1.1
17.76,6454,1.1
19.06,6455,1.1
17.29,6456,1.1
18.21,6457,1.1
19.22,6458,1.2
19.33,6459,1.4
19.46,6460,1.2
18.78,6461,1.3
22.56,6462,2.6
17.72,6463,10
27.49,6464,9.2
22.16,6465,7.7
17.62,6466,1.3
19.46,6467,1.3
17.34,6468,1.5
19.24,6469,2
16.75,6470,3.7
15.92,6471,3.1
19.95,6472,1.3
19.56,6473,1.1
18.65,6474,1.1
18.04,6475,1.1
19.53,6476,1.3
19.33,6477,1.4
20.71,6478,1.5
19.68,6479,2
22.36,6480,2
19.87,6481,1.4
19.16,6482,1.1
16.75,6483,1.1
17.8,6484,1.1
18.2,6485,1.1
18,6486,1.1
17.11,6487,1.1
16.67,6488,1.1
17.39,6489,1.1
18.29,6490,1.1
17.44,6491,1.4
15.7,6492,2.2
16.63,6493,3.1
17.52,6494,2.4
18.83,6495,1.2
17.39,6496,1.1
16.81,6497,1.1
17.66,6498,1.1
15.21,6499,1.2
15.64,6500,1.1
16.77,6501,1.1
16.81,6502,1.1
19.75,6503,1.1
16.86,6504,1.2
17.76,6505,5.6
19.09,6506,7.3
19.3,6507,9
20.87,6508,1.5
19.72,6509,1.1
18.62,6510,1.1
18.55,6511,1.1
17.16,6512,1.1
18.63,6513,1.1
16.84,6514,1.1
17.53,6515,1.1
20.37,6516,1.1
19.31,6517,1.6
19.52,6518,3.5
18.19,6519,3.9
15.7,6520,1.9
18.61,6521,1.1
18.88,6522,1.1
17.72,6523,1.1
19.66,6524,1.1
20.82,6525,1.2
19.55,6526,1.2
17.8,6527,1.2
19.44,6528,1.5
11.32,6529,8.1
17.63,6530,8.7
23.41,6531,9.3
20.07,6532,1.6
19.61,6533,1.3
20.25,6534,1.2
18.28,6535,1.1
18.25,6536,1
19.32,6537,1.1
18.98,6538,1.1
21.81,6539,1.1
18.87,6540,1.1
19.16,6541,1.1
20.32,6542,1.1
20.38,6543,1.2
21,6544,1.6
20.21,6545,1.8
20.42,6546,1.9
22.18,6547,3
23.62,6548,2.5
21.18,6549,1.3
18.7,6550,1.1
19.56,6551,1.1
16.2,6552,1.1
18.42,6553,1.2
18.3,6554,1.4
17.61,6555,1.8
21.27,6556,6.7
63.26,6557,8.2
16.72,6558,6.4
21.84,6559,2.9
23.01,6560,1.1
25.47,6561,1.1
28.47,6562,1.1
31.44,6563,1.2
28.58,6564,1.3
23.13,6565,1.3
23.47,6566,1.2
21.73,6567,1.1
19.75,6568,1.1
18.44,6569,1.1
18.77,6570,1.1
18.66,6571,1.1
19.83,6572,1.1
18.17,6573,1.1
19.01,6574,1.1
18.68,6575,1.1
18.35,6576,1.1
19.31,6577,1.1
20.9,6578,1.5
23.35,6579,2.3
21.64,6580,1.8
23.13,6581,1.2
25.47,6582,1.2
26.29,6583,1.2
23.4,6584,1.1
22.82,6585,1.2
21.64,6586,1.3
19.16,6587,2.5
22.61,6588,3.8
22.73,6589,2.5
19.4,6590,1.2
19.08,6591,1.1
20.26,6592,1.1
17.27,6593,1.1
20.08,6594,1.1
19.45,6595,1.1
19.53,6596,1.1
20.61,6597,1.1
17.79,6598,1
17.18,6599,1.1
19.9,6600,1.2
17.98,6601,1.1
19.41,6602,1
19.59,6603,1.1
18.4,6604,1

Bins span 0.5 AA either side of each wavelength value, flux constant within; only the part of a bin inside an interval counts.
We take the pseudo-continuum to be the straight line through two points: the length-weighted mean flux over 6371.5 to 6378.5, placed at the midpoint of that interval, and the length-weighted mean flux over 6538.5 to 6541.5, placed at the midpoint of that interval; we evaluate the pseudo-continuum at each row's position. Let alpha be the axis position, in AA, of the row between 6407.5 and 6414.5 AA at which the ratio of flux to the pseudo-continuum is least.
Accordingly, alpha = 6408 AA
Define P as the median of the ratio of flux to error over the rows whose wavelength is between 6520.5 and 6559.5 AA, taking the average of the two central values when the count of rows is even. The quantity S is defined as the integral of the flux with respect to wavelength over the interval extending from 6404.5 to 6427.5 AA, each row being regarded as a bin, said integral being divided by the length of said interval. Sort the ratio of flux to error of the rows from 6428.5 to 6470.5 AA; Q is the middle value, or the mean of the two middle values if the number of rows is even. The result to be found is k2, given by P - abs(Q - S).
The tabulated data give 11.1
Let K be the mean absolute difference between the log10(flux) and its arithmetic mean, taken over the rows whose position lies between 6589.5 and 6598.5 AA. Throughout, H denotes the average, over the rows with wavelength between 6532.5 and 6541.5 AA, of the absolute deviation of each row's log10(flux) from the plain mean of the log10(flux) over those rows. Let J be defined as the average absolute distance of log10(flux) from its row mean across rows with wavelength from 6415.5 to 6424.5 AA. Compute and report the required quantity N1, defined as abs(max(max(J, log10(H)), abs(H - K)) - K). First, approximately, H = 0.0170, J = 0.037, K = 0.019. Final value 0.018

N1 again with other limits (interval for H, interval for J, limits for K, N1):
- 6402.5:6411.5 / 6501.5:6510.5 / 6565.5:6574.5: 0.002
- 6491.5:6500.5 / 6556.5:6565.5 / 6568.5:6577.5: 0.096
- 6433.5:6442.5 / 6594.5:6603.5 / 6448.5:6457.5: 0.006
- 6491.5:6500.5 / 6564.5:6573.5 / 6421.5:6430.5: 0.013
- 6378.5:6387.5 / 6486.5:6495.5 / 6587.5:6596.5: 0.009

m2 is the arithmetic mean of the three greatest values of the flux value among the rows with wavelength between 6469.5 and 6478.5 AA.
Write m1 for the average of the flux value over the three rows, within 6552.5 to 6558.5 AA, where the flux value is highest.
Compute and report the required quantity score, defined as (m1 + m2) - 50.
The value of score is 4.4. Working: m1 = 34.3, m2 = 20.1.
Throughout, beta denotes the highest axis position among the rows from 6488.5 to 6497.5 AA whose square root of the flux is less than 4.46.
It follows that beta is 6497 AA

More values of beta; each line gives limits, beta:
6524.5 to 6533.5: 6533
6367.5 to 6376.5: 6376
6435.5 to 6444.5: 6444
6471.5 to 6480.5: 6479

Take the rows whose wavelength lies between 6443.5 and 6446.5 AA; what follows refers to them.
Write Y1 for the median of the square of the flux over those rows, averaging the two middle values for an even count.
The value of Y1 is 356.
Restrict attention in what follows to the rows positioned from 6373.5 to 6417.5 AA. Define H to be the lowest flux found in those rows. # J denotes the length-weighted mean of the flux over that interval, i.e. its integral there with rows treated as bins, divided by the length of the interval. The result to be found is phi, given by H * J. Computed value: 312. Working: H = 16.58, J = 18.8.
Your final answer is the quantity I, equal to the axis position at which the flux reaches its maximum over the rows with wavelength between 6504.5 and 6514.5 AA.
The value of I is 6508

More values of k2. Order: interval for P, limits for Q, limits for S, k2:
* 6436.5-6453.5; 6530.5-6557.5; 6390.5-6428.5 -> 12.5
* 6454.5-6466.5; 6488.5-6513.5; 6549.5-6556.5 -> 10.8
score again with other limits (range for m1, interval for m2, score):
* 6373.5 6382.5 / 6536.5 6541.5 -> -9.9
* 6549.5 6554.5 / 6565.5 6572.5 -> -9.4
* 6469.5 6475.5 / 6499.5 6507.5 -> -11.2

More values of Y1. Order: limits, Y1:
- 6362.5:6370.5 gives 319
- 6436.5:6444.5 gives 341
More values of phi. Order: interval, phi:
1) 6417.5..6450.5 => 267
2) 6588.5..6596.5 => 341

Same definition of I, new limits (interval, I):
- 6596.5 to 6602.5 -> 6597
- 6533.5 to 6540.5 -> 6539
